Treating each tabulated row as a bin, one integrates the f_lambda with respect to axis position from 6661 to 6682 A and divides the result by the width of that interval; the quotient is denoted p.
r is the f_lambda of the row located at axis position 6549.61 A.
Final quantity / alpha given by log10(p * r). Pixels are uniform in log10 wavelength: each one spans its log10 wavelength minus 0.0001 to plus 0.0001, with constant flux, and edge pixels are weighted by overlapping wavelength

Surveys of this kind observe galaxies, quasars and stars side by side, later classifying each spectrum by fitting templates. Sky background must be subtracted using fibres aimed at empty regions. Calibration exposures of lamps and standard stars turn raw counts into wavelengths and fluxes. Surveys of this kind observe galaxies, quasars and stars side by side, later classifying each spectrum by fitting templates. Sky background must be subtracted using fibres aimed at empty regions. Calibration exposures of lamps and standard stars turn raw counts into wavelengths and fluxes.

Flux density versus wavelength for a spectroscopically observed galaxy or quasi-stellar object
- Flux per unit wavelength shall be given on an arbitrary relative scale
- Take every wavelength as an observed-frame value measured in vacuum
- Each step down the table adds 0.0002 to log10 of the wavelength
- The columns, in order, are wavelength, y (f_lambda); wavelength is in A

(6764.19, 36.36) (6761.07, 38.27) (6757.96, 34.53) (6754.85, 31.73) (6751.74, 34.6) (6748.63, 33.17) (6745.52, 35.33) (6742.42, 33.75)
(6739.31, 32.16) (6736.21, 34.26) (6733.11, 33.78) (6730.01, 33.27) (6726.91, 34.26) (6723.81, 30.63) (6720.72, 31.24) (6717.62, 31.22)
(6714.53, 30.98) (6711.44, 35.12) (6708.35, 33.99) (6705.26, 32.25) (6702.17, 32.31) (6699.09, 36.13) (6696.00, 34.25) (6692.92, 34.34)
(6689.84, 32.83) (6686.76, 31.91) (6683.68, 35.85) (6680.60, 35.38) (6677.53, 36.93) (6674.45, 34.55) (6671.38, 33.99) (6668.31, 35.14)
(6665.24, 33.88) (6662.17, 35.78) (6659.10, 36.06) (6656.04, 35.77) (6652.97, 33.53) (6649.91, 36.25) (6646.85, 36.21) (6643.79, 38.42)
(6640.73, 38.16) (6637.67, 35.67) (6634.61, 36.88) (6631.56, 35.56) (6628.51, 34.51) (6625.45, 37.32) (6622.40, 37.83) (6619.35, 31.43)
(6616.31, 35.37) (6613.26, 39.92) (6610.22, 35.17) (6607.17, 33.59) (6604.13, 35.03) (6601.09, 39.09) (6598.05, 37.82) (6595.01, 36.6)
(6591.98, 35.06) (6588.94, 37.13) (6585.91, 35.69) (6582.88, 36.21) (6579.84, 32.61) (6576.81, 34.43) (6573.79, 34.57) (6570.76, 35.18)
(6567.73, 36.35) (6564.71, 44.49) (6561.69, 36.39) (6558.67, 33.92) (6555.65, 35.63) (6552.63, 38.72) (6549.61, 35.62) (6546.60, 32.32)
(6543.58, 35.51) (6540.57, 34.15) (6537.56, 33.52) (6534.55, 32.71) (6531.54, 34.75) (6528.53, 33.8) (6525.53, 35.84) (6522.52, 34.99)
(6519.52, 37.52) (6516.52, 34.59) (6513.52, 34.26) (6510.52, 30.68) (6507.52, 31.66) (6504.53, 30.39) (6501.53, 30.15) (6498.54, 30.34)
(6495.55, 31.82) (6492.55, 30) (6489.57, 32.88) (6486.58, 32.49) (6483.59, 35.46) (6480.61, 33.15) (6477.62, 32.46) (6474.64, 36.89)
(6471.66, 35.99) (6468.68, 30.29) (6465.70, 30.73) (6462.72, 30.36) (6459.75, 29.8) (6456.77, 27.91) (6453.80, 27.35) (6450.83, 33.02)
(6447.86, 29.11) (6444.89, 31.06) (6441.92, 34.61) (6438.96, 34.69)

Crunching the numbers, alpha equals 3.10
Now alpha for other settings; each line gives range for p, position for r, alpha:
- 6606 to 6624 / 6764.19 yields 3.11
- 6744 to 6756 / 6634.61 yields 3.10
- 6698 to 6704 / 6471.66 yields 3.09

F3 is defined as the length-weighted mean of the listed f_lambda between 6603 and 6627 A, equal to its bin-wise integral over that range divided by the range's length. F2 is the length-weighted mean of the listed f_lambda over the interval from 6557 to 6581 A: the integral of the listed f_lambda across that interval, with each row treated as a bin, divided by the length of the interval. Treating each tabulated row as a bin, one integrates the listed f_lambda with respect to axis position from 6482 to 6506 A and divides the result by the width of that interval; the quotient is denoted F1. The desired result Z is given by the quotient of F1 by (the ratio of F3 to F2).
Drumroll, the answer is 32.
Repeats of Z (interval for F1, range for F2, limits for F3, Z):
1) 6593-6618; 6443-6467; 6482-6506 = 35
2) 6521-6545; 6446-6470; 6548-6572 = 28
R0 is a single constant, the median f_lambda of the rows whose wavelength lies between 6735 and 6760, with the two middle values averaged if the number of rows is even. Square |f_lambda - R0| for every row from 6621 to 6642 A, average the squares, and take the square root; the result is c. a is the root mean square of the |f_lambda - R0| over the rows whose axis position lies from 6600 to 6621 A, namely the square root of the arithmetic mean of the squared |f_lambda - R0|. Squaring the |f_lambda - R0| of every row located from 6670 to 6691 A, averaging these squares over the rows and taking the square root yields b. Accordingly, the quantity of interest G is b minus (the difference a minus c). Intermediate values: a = 3.2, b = 1.69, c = 2.8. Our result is 1.3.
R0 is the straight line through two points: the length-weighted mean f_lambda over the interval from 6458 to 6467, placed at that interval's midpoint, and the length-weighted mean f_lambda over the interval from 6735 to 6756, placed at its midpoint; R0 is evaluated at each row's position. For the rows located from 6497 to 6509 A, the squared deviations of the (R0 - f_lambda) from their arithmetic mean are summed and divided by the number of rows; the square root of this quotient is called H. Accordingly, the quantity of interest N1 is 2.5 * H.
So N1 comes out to 1.4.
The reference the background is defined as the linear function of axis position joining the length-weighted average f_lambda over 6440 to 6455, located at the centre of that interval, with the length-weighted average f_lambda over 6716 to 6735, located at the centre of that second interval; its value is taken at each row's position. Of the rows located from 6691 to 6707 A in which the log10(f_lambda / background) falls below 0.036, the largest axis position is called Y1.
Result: 6705.26 A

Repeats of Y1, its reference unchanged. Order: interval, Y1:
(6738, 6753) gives 6751.74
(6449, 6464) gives 6462.72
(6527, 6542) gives 6540.57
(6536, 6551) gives 6546.60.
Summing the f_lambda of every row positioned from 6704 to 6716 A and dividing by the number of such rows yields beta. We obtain 33.1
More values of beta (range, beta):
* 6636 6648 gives 37.1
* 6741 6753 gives 34.2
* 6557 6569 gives 37.8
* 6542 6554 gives 35.5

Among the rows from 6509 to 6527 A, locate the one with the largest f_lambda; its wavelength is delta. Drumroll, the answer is 6519.52 A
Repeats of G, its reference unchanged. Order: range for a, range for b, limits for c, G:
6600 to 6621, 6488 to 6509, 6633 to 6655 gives 2.8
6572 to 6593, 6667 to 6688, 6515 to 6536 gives 1.6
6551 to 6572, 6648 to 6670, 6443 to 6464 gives 1.5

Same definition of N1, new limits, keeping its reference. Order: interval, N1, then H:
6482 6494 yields 4.9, 2.0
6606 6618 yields 5.8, 2.3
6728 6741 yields 2.0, 0.8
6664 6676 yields 1.2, 0.5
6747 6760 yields 2.9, 1.2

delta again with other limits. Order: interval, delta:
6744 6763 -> 6761.07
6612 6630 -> 6613.26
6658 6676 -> 6659.10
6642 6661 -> 6643.79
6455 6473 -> 6471.66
